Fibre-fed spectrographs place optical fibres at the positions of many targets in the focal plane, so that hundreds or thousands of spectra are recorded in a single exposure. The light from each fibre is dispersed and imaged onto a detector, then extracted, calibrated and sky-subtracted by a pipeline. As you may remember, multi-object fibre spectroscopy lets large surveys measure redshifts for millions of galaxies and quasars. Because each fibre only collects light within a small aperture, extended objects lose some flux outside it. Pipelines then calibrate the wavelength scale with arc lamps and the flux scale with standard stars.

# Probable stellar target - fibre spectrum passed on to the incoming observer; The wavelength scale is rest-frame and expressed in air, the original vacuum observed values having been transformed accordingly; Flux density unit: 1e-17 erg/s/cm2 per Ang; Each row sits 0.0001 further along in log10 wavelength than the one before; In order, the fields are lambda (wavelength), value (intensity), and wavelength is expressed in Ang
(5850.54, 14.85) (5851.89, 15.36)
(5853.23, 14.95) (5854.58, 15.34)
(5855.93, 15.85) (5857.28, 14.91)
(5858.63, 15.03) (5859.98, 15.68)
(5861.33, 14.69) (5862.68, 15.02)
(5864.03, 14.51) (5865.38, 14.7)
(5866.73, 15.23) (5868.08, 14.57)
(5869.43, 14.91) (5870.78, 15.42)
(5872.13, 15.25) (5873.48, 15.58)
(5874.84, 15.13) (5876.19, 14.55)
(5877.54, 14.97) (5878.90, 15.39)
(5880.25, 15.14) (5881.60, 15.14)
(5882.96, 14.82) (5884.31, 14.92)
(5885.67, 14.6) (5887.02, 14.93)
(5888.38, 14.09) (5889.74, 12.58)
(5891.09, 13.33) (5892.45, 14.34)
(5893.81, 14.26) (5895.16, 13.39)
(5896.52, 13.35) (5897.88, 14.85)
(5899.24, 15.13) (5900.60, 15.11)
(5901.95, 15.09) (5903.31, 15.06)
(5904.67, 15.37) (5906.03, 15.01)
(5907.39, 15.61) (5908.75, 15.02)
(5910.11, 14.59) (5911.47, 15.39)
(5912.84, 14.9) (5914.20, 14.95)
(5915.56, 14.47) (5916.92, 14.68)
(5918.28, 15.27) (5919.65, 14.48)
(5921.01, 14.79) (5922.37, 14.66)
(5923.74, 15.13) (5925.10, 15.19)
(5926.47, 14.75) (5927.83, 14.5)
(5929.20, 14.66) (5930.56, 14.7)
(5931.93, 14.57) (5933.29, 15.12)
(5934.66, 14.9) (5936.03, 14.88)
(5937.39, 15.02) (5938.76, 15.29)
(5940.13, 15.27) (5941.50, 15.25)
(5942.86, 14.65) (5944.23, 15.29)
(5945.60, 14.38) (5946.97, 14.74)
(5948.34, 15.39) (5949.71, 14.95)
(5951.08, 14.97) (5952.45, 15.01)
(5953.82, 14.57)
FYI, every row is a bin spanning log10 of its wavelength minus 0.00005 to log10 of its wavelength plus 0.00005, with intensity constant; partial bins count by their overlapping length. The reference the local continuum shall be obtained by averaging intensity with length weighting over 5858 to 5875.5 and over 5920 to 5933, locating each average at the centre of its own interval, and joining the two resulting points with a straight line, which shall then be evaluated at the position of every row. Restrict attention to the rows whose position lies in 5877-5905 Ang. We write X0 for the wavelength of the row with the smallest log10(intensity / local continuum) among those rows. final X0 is 5889.74 Ang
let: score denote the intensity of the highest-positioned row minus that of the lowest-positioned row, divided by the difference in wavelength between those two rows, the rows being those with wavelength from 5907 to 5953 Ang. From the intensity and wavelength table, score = -0.01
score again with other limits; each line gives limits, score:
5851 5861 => 0.04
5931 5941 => 0.09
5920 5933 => -0.02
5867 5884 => 0.02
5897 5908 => 0.08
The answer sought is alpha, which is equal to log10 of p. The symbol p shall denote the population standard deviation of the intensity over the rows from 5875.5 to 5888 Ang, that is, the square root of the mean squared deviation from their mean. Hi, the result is -0.60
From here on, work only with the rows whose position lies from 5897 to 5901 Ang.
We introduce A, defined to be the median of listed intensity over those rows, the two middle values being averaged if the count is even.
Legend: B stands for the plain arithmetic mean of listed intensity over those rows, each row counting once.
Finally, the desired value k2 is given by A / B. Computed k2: 1.01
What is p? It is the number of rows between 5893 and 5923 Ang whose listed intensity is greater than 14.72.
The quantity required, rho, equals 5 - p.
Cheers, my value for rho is -9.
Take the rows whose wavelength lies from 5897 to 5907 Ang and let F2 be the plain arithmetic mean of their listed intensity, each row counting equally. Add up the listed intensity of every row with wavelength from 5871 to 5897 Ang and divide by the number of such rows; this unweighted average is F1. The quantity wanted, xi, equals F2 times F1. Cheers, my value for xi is 219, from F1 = 14.5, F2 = 15.1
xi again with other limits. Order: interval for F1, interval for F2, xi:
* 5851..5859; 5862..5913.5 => 225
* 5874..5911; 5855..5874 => 221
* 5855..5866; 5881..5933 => 221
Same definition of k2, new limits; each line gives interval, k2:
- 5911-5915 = 0.99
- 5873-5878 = 1.00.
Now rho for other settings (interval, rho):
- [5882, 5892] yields 2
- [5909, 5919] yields 1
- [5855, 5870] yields -2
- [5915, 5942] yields -7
